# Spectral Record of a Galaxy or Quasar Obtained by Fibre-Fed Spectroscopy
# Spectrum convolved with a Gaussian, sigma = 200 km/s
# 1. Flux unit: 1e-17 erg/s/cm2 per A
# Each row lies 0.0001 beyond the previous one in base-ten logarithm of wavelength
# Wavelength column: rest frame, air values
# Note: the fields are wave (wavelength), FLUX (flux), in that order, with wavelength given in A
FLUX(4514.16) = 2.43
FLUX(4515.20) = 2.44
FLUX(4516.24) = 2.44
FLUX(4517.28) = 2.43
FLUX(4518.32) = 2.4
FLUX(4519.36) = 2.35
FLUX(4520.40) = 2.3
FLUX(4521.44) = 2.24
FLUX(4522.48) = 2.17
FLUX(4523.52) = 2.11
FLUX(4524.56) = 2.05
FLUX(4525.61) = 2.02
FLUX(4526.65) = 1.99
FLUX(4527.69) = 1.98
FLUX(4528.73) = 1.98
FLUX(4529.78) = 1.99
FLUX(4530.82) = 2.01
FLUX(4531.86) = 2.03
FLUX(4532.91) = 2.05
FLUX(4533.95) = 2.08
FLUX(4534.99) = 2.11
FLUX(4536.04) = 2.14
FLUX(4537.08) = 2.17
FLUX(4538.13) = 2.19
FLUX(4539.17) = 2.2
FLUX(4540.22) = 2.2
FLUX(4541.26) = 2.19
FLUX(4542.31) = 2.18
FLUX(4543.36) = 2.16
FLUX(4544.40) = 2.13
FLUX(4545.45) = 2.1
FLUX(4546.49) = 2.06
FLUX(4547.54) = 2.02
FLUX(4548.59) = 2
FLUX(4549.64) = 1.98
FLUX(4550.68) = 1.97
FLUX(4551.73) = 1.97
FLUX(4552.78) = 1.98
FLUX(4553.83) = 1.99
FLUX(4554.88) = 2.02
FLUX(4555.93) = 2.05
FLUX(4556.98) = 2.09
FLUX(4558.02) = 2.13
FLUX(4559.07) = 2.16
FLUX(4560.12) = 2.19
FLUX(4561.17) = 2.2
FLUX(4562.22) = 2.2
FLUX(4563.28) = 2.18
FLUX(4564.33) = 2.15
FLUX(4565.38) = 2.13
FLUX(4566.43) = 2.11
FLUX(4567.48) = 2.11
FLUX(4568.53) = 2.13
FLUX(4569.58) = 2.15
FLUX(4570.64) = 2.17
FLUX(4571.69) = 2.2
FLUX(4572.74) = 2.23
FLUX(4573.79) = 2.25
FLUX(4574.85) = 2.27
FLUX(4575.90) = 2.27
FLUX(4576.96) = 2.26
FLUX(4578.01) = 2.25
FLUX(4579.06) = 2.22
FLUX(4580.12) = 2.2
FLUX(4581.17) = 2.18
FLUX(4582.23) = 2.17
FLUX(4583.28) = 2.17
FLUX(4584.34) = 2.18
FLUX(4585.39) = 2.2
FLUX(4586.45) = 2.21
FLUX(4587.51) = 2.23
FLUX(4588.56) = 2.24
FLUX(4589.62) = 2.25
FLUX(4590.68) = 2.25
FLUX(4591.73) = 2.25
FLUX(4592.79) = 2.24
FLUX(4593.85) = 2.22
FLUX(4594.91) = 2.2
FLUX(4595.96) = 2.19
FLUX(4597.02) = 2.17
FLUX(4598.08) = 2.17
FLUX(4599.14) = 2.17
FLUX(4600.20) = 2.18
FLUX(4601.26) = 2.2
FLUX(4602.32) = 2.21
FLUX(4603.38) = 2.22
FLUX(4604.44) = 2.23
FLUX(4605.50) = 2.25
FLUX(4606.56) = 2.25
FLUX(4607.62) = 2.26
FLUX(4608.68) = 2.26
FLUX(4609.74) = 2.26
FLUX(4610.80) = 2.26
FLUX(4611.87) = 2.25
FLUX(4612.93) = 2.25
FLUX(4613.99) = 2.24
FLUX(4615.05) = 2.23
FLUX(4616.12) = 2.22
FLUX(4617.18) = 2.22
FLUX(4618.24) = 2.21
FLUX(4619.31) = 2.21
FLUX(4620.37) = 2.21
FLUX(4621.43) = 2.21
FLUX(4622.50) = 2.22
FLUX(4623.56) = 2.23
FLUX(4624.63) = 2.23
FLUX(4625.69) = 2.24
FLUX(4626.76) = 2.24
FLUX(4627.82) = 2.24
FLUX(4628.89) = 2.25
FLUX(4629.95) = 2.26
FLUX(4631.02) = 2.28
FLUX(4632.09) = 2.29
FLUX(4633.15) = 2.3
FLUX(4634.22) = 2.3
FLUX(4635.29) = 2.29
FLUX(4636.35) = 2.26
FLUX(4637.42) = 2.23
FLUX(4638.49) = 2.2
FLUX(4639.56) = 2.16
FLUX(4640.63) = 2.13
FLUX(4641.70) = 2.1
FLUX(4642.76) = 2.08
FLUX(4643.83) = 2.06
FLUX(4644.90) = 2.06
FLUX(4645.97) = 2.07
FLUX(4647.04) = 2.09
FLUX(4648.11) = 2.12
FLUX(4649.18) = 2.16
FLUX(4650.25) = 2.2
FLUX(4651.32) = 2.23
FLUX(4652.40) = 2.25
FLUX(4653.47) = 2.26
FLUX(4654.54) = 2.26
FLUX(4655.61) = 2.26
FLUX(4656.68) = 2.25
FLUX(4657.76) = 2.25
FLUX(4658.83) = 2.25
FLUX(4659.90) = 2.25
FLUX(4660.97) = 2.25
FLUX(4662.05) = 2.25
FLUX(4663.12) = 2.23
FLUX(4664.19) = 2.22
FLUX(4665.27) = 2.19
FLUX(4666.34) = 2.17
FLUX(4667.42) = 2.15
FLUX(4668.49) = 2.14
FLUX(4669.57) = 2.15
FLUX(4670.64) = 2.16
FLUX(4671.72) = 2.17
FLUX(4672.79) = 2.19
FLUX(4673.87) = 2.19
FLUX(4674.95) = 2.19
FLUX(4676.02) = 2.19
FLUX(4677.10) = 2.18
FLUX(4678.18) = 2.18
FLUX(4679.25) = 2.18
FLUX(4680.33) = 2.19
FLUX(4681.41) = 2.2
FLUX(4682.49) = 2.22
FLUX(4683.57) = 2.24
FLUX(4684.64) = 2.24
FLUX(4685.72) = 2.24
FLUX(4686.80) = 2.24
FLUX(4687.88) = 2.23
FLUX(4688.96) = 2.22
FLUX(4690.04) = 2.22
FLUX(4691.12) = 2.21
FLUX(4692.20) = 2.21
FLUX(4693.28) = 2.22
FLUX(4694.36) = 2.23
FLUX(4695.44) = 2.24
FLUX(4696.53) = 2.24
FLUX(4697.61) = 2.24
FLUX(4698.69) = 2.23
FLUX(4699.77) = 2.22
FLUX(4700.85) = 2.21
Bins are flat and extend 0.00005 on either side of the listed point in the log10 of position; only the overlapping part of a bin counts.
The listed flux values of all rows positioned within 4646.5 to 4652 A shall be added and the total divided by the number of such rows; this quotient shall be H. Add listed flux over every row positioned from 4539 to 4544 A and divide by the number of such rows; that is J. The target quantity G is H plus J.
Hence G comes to 4.35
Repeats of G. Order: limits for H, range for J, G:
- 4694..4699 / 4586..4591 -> 4.47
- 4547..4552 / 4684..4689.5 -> 4.22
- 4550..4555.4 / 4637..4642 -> 4.15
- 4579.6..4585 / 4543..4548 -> 4.27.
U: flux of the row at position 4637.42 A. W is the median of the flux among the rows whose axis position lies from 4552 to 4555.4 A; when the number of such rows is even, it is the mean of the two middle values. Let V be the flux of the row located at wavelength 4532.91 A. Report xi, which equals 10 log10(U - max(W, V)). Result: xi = -7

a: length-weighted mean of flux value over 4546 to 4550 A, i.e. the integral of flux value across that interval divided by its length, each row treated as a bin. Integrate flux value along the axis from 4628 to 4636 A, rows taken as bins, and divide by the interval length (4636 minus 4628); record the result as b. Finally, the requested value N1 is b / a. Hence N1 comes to 1.13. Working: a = 2.01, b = 2.28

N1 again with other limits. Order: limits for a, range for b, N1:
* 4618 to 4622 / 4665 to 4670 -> 0.98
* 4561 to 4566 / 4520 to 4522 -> 1.05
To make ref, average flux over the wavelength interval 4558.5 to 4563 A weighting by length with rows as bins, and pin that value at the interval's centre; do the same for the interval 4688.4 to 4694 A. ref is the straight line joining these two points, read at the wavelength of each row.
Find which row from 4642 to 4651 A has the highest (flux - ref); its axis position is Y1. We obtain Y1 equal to 4650.25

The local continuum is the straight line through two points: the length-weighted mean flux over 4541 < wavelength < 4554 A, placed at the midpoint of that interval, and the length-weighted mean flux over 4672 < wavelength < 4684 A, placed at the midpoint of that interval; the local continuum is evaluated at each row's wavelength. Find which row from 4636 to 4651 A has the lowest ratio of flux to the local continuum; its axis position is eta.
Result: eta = 4644.90 A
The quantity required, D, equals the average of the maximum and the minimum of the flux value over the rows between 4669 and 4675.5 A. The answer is 2.170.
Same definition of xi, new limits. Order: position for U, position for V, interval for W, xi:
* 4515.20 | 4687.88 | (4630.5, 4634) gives -8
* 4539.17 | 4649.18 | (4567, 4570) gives -14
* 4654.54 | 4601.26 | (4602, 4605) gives -14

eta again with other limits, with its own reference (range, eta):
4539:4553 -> 4551.73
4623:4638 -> 4637.42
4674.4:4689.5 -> 4679.25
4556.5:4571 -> 4556.98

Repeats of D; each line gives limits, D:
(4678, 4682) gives 2.190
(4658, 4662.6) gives 2.250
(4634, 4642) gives 2.200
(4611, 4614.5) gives 2.245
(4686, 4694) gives 2.225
